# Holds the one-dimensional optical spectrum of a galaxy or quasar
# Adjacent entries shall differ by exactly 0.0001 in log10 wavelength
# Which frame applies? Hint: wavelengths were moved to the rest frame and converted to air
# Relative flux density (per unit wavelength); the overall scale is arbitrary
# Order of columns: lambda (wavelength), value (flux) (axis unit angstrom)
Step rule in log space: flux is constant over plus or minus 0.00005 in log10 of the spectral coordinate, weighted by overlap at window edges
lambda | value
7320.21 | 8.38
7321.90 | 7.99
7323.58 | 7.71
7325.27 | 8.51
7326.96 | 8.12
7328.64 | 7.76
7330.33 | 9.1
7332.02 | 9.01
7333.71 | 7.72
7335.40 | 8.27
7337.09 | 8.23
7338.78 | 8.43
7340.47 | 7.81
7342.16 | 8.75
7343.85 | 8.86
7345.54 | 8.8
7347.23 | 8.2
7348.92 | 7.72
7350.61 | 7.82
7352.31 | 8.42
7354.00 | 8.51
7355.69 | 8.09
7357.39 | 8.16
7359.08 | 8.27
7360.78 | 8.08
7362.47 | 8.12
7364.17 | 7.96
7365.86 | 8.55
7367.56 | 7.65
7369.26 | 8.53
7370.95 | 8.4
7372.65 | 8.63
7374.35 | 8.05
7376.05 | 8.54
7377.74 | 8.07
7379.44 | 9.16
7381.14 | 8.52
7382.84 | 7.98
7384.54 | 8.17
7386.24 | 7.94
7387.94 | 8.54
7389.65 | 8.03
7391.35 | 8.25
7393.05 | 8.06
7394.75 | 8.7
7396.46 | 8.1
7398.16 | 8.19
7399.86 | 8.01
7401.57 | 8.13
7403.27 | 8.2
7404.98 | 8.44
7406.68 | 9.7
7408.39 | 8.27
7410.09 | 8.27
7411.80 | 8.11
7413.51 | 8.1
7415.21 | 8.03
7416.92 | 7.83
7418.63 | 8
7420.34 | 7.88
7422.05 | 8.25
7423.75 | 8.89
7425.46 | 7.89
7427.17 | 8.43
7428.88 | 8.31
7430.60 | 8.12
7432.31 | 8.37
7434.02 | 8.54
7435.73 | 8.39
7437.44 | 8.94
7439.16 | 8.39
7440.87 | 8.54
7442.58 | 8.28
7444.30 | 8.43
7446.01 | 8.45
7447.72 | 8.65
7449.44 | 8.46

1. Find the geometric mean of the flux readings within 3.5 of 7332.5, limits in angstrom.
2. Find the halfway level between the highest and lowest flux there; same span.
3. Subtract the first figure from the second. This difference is -0.10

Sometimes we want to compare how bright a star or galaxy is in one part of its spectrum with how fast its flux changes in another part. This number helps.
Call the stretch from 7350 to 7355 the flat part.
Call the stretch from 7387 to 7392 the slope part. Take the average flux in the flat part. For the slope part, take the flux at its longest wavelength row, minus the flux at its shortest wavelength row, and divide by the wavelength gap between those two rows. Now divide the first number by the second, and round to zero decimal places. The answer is -97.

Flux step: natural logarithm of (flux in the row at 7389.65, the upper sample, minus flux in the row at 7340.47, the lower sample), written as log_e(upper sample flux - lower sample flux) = -1.51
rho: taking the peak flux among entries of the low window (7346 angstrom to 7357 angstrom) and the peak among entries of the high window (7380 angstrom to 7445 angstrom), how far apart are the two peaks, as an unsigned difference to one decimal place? 1.2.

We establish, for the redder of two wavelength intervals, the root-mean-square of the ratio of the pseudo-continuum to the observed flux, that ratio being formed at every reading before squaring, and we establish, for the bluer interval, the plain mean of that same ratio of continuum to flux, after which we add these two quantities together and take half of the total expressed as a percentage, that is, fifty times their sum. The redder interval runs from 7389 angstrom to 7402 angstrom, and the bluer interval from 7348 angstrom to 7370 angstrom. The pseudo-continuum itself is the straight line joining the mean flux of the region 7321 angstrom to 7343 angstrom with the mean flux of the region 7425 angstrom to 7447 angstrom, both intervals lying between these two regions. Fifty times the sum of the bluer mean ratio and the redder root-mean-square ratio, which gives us 102.0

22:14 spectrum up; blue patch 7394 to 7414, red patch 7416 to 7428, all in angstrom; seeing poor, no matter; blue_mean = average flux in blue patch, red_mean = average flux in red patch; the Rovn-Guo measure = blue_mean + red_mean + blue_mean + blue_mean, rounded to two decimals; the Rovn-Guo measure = 33.22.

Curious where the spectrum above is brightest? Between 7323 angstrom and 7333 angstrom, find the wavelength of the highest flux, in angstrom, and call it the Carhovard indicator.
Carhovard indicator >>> 7330.33 angstrom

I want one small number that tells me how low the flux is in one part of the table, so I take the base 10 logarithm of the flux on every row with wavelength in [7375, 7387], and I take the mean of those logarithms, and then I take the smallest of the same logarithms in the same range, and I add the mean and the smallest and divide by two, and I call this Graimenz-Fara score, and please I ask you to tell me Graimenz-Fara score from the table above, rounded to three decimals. 0.910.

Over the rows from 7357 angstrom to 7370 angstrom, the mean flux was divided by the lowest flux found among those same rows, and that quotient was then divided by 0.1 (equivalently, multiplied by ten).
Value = 10.67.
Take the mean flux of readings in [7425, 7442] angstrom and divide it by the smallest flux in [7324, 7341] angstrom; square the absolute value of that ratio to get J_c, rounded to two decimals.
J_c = 1.18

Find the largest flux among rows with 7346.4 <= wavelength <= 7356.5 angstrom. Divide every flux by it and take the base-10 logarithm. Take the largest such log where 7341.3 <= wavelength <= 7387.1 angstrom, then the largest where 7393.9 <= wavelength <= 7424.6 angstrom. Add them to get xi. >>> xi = 0.09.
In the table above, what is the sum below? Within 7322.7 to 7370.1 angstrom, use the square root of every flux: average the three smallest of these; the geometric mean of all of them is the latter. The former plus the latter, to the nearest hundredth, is 5.65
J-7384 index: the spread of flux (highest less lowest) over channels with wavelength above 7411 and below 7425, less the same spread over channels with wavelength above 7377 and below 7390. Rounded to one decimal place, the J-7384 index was -0.2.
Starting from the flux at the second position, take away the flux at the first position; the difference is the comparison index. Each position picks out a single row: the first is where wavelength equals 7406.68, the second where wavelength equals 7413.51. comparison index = -1.60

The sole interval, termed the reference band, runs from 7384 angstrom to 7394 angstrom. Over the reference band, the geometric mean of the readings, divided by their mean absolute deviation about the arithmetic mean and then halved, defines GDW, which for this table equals 26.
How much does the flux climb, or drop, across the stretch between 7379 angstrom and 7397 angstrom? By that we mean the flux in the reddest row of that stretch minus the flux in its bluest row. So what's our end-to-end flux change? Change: -1.1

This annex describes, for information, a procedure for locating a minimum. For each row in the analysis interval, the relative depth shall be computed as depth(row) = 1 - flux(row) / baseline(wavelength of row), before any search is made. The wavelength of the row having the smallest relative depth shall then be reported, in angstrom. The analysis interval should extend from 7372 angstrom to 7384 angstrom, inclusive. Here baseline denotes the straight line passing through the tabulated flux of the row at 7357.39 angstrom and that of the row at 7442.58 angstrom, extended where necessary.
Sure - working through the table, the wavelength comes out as 7379.44 angstrom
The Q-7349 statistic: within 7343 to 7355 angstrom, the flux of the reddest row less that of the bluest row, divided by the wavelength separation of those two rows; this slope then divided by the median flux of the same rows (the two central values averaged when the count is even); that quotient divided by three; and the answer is -0.0014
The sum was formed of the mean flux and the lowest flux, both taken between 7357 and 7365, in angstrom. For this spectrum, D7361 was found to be 16.08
